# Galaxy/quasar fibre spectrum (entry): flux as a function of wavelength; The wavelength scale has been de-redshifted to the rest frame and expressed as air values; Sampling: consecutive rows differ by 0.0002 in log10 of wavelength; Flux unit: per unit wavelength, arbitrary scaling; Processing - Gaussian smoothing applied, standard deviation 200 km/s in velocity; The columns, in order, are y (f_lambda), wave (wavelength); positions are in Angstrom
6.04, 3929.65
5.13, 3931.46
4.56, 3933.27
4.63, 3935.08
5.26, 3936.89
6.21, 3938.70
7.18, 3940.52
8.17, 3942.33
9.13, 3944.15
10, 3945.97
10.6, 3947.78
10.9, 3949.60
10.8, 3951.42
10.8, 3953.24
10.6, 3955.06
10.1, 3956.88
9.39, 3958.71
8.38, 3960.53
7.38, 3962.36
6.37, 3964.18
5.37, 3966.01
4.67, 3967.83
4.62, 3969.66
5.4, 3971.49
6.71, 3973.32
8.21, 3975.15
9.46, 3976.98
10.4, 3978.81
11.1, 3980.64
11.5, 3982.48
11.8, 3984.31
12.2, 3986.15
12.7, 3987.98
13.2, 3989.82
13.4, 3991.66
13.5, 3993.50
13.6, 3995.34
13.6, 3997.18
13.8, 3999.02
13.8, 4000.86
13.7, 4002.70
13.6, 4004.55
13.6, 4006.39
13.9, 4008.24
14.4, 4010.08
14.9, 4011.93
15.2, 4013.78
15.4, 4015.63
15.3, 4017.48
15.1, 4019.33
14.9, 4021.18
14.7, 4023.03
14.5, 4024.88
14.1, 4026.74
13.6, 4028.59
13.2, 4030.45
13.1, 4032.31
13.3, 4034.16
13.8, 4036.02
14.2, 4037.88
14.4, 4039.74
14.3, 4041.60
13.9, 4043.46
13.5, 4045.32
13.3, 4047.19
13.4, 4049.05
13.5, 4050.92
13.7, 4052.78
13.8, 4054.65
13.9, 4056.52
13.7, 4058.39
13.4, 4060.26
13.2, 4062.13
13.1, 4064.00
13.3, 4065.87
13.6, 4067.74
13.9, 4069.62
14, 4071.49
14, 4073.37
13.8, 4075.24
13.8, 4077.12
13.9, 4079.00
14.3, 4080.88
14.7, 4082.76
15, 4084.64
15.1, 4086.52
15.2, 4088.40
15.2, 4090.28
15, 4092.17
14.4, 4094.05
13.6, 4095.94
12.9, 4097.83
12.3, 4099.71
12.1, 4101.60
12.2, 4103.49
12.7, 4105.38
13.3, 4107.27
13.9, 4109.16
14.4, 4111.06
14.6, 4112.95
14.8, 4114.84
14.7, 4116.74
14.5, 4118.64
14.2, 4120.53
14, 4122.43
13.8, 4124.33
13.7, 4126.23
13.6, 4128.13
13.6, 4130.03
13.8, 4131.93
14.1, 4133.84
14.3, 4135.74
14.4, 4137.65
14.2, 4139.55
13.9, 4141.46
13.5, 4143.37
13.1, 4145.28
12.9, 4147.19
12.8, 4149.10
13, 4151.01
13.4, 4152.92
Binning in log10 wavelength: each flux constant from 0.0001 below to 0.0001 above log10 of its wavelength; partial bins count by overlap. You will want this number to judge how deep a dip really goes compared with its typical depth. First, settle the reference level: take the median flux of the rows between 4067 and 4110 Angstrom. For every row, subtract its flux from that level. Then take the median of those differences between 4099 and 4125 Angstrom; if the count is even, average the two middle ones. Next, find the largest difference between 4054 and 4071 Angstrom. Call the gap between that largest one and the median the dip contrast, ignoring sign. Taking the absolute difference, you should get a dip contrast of 1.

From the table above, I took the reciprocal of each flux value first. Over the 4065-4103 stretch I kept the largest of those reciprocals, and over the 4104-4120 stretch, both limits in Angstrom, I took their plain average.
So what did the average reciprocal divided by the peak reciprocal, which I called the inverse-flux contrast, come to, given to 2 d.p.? 0.86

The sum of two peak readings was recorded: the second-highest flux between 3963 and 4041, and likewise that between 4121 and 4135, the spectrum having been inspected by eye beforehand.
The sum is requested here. 29.3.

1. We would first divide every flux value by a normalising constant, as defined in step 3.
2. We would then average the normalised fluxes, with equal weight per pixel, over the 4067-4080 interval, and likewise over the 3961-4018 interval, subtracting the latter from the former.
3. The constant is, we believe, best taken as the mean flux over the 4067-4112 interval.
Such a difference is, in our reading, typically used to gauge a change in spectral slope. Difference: 0.18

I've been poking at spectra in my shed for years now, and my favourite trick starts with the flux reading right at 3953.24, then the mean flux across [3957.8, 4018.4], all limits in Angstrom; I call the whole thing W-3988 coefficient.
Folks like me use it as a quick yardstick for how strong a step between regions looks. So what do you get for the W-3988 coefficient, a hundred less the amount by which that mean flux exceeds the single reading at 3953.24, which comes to 99.6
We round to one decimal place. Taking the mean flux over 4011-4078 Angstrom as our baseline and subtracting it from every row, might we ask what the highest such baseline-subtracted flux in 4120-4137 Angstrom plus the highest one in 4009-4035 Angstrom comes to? 1.8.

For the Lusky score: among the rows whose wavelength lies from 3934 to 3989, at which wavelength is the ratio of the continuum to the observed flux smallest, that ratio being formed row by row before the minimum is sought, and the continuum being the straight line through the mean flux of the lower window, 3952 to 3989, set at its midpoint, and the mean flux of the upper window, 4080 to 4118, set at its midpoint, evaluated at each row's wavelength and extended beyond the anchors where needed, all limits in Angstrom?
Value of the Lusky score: 3949.60 Angstrom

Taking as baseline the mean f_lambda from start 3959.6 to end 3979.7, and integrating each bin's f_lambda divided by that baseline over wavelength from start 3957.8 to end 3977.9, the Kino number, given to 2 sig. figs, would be 20 Angstrom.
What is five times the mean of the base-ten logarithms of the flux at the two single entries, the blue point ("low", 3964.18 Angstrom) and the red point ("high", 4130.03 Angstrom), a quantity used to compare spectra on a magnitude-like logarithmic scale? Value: 4.84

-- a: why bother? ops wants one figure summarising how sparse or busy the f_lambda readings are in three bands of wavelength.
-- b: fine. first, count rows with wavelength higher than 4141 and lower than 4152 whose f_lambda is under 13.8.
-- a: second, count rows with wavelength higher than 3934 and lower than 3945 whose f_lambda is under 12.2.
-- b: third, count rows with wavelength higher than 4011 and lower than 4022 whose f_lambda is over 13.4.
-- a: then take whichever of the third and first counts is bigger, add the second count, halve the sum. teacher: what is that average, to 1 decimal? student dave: 6.0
